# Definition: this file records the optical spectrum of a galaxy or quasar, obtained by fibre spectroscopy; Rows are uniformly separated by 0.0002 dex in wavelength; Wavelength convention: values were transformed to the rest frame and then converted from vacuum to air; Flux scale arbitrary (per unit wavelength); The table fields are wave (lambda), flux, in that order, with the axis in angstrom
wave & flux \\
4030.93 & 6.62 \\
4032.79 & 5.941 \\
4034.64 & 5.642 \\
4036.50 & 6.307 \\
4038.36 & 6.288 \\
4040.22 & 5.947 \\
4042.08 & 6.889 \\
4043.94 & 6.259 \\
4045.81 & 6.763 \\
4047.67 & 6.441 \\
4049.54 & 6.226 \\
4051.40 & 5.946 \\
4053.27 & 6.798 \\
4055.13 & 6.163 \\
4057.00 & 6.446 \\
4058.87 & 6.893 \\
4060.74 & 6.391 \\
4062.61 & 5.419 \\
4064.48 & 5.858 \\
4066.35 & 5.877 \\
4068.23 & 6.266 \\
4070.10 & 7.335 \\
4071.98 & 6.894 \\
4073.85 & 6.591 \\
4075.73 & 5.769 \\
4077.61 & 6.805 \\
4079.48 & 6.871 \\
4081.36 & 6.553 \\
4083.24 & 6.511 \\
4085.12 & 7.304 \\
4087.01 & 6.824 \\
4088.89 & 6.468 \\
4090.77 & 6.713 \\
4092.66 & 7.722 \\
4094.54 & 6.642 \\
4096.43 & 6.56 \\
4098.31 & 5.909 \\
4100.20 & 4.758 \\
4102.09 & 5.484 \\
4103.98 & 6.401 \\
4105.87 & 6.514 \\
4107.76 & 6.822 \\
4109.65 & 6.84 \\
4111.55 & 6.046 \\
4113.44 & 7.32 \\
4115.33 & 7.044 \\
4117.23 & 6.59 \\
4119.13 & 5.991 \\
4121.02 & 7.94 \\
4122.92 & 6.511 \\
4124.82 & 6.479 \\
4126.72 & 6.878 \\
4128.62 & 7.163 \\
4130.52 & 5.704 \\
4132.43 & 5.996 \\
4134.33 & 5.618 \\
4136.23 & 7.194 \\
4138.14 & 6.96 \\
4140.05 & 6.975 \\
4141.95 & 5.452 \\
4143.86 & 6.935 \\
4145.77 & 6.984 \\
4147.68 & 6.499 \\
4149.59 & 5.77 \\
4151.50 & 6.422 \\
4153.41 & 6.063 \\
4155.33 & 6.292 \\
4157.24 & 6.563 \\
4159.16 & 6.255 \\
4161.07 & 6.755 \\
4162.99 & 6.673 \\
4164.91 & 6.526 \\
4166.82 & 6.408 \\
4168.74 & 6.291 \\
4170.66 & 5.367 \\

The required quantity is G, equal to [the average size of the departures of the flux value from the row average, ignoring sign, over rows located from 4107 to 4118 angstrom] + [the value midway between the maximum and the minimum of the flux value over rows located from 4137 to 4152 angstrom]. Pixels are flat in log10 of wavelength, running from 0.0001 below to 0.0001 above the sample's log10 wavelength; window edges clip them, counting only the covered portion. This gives 6.52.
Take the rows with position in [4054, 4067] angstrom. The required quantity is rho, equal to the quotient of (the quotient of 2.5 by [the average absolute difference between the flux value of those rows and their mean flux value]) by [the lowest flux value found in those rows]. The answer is 1.25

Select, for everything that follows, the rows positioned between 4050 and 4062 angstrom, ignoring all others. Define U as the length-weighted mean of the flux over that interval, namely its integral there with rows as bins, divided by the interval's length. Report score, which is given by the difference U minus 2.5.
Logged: 3.91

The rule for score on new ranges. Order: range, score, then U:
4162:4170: 3.94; 6.44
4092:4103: 3.64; 6.14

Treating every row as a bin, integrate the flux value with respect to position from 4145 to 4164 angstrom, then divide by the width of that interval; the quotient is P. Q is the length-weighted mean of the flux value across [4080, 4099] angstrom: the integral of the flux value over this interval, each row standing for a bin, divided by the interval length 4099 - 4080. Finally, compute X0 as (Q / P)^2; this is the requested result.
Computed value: 1.10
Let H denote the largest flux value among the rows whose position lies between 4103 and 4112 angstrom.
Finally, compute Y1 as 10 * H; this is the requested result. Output 68.4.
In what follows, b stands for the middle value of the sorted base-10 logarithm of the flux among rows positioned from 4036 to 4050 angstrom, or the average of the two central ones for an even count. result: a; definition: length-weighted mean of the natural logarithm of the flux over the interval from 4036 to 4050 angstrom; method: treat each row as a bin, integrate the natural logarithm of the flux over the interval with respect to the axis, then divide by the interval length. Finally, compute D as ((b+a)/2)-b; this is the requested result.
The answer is 0.5275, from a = 1.85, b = 0.799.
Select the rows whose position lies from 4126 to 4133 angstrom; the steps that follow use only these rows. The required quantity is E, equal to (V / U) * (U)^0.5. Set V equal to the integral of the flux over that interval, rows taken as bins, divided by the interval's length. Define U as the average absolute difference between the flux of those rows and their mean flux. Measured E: 8.4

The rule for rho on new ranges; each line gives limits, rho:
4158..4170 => 2.40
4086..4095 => 1.14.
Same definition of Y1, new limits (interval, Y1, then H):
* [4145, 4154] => 69.8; 6.984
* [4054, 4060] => 68.9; 6.893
